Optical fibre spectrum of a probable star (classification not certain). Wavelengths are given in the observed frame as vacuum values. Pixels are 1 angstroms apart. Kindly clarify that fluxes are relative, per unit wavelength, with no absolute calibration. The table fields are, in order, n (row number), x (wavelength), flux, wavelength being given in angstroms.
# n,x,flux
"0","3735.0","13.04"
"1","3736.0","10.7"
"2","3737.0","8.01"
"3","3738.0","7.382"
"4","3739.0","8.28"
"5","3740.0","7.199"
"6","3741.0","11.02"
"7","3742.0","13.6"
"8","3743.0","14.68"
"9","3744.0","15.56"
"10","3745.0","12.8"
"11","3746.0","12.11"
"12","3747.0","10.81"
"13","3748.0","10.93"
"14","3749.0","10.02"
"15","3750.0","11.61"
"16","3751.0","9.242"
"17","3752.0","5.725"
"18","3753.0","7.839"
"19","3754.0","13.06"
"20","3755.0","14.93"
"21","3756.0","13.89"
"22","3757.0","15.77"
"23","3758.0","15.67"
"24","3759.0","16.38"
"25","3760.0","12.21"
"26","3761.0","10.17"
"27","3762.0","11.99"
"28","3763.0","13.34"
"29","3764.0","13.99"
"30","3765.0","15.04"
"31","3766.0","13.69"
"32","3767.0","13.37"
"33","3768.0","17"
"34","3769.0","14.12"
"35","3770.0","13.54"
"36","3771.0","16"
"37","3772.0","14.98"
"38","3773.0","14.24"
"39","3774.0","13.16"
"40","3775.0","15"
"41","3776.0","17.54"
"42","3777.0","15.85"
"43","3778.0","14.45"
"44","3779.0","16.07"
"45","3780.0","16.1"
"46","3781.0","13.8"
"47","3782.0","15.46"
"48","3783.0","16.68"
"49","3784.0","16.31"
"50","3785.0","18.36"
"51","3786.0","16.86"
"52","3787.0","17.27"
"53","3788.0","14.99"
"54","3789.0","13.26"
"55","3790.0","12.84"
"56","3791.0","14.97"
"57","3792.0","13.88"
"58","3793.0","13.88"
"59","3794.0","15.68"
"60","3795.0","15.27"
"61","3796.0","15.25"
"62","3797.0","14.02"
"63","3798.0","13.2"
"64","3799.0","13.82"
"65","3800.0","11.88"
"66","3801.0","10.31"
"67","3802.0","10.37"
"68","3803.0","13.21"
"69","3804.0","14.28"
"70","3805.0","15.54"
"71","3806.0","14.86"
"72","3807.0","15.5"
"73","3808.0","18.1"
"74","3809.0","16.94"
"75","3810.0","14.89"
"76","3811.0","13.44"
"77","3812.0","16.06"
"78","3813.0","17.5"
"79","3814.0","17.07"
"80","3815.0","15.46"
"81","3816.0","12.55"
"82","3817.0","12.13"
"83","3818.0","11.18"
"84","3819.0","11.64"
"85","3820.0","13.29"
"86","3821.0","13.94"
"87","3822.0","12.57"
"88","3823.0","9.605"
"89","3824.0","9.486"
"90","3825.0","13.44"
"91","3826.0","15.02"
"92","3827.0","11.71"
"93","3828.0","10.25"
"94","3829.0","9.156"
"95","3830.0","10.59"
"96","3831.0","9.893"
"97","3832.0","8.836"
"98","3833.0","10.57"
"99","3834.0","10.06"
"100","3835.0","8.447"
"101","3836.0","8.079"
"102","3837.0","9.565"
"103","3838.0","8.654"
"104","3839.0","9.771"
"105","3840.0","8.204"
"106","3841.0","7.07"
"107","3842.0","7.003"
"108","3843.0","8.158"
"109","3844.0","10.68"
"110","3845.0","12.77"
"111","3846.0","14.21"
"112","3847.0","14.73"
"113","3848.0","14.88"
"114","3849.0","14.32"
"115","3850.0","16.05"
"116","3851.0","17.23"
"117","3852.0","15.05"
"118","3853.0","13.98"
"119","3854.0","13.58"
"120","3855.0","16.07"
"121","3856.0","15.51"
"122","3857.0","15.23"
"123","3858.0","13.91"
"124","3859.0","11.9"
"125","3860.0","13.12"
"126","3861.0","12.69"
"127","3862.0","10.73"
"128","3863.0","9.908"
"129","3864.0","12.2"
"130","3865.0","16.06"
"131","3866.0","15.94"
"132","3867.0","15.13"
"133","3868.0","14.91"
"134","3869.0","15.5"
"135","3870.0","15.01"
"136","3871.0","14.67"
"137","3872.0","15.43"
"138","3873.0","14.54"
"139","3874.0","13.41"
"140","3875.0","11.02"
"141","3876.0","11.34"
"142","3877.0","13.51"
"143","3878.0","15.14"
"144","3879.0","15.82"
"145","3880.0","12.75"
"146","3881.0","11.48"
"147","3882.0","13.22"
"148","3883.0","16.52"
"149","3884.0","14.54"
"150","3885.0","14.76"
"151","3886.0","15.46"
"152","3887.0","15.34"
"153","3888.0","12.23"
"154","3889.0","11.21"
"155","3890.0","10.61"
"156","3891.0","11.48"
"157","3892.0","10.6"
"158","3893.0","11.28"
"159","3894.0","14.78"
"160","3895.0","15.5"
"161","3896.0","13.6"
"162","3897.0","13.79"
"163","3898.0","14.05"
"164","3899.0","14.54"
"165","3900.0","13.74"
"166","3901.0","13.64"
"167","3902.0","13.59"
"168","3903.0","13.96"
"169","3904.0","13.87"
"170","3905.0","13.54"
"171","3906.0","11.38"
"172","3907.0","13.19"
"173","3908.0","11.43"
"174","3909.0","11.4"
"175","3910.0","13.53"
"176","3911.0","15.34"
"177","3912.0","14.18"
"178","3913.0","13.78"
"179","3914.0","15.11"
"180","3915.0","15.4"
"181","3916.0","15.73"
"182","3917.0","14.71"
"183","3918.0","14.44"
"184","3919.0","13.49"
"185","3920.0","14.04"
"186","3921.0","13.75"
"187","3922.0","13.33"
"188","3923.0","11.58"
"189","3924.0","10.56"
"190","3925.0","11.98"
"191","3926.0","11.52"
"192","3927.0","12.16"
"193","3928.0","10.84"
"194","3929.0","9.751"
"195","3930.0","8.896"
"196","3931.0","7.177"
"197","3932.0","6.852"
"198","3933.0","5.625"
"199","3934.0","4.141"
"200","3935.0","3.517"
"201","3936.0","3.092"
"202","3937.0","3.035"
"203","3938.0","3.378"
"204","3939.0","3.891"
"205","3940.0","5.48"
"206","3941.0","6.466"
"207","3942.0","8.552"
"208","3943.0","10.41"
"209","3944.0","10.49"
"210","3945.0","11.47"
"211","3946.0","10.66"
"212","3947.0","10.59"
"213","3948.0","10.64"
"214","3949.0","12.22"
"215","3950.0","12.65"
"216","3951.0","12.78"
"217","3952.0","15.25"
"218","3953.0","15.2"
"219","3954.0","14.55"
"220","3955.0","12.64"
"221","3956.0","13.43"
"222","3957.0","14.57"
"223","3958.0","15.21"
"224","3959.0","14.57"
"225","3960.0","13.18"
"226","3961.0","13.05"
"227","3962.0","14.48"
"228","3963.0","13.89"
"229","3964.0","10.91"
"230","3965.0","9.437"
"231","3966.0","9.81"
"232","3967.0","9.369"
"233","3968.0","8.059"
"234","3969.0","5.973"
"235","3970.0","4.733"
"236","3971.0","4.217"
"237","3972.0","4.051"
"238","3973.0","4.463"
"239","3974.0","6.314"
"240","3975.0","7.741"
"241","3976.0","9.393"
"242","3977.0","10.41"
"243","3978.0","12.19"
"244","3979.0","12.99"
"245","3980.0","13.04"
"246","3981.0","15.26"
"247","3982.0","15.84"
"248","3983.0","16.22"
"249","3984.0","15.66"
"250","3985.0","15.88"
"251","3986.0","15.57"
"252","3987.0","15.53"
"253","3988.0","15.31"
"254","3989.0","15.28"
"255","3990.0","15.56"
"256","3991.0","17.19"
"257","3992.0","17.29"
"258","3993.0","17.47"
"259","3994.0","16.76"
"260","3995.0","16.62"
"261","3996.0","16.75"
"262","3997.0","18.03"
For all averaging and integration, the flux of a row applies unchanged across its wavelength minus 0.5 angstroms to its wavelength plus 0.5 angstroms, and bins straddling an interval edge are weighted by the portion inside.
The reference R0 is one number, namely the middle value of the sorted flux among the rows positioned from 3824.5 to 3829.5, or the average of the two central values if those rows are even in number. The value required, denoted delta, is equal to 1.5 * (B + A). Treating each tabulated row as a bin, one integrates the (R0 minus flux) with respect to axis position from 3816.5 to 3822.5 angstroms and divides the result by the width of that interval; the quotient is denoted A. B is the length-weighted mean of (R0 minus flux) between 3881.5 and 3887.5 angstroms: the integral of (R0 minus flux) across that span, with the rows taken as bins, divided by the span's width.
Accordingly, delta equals -6.0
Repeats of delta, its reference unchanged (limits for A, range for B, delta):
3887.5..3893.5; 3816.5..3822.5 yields -0.4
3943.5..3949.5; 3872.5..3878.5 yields -1.1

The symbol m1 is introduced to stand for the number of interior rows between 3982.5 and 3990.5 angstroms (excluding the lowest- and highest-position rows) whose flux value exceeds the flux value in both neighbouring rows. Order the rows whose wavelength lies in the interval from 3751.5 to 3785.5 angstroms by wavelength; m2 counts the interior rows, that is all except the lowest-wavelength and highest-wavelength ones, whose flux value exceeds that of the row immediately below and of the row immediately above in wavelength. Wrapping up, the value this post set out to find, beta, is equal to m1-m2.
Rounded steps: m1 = 1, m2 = 9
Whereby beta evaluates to -8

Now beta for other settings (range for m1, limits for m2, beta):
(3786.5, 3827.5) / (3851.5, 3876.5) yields 3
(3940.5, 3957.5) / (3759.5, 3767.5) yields 1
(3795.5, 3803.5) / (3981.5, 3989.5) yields -1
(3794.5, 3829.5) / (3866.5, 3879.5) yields 4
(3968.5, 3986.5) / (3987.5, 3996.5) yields 1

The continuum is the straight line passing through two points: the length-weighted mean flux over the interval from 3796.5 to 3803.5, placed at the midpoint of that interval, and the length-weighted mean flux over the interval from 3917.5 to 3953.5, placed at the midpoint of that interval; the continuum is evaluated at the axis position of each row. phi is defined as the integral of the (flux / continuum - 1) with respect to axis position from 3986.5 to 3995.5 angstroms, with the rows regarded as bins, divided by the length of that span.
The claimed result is 0.90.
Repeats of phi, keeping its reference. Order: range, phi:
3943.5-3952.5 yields 0.25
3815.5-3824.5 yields -0.02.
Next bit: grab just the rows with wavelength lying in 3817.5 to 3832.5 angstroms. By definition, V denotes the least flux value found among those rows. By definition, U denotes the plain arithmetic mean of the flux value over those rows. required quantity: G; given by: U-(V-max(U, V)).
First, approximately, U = 11.4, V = 8.836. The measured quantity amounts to 14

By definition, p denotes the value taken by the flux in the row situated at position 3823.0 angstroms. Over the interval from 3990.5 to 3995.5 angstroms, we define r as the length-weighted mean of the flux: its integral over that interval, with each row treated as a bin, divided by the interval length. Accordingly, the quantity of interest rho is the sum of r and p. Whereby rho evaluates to 26.7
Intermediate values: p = 9.605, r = 17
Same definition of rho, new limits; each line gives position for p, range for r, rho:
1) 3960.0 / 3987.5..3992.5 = 29.3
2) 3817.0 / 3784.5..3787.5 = 29.6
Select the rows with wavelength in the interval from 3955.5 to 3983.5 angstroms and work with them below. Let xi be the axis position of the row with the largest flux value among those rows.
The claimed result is 3983.0 angstroms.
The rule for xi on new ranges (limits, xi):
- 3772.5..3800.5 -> 3785.0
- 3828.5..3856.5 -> 3851.0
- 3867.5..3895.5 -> 3883.0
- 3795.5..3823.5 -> 3808.0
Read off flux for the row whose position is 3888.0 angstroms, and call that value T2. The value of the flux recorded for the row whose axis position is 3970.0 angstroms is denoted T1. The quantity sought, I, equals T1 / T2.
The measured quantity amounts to 0.4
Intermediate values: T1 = 4.733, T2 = 12.23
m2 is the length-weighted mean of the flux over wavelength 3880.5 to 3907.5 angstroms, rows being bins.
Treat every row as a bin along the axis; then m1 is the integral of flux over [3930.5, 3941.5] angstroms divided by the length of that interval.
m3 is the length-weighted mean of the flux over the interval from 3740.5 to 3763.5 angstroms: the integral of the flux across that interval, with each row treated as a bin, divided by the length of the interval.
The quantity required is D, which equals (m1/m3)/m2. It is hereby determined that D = 0.029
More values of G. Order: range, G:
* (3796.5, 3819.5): 18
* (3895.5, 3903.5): 14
